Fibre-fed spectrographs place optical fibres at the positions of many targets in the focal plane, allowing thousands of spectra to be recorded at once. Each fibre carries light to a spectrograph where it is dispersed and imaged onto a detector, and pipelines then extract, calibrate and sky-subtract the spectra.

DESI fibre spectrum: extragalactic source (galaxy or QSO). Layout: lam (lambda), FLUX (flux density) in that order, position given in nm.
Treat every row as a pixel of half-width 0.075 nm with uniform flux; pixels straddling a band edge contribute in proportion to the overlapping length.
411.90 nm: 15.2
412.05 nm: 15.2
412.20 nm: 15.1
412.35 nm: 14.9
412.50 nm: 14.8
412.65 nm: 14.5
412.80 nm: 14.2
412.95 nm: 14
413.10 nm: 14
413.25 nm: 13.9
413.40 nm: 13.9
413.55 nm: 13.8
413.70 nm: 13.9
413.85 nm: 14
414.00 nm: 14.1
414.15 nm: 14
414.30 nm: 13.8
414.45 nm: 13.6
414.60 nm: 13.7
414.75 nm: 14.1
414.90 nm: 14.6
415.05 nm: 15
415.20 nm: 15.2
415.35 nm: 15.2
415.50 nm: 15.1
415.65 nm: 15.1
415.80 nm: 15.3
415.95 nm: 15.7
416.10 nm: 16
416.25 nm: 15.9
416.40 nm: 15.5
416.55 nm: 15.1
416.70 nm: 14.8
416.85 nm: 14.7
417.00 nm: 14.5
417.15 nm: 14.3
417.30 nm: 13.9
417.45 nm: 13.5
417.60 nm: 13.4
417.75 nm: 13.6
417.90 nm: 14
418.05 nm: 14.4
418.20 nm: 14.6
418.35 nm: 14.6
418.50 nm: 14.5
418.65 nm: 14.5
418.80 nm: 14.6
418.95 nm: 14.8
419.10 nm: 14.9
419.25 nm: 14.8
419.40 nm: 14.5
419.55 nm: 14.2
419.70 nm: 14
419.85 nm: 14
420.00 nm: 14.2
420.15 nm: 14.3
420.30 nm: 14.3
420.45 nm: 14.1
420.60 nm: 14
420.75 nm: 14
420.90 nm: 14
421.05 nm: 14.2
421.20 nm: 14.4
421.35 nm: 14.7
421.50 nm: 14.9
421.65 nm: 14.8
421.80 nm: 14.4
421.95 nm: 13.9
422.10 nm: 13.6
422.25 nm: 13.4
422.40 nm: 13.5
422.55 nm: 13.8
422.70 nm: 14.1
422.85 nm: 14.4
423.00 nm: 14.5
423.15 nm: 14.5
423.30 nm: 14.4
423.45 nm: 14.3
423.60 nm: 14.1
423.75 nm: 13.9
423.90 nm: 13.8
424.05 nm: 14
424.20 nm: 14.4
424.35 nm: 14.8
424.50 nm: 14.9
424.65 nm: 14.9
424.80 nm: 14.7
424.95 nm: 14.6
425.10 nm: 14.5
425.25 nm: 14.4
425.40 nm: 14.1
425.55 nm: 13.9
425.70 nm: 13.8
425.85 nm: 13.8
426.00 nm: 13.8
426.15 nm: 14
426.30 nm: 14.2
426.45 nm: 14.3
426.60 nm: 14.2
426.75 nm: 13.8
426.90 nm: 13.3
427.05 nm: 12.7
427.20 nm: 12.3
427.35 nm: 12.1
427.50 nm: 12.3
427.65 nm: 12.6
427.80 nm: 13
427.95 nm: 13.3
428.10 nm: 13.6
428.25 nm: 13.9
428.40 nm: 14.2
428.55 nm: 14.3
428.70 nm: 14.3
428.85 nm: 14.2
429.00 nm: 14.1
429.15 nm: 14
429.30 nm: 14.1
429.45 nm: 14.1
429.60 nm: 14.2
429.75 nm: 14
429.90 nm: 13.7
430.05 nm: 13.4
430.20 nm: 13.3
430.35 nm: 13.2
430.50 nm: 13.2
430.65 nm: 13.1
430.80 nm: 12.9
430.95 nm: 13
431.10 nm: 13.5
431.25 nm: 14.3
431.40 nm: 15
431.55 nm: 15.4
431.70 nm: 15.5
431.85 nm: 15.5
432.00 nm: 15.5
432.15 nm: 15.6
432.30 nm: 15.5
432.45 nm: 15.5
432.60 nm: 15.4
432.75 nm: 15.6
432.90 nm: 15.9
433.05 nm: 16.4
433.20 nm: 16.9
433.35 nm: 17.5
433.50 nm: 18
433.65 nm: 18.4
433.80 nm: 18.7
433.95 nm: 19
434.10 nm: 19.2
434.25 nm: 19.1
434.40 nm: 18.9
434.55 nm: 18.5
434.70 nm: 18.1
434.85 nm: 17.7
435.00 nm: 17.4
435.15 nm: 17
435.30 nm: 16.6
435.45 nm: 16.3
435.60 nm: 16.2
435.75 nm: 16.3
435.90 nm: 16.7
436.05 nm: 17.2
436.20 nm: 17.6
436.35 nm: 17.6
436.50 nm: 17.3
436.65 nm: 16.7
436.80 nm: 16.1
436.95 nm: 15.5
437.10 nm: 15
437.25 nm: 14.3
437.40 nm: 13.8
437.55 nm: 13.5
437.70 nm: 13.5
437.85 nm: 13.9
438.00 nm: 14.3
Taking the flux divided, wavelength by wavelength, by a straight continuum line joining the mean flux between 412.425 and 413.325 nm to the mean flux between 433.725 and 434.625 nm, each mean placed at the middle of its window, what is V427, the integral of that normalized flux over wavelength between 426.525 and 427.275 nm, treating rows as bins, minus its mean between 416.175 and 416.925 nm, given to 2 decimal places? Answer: -0.44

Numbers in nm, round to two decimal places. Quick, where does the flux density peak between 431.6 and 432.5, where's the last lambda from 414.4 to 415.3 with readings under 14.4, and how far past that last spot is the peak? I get 17.40 nm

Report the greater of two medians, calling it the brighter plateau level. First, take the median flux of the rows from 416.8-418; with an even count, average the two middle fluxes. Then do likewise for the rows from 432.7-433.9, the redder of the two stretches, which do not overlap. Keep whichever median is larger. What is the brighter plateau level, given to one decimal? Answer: 17.2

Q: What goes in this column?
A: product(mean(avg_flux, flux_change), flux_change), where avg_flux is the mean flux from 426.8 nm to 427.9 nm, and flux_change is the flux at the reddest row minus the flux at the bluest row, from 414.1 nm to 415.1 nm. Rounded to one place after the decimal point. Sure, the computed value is 6.8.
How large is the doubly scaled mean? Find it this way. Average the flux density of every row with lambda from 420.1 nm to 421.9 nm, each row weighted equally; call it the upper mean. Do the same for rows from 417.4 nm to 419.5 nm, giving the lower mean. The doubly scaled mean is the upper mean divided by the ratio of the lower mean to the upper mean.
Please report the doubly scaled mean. 14.3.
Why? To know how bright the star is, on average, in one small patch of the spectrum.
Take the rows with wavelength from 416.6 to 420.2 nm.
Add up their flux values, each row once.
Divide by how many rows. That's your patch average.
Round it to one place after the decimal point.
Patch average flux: 14.3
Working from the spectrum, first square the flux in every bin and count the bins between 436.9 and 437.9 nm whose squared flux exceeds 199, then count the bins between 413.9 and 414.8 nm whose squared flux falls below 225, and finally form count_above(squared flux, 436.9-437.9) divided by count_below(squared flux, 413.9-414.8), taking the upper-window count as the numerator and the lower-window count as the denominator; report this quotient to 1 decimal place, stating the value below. 0.5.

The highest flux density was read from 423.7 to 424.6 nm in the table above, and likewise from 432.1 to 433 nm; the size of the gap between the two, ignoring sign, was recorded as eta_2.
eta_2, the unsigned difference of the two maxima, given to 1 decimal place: 1.0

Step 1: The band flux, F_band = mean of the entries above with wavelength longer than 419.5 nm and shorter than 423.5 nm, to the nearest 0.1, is 14.2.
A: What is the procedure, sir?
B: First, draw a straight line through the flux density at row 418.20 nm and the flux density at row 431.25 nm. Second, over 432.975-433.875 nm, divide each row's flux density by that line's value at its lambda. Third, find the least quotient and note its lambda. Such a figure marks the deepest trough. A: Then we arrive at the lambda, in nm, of 433.05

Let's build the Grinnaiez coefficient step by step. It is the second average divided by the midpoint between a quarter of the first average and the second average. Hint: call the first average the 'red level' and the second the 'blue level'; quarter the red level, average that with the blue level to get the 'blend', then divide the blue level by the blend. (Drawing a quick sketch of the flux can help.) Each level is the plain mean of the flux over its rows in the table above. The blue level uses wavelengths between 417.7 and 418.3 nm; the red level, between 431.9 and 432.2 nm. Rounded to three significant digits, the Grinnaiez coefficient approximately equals 1.57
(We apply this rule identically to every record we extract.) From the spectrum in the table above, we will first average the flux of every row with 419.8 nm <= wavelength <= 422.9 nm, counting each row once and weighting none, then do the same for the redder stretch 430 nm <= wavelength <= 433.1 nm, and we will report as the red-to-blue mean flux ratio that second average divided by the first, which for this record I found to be 1.03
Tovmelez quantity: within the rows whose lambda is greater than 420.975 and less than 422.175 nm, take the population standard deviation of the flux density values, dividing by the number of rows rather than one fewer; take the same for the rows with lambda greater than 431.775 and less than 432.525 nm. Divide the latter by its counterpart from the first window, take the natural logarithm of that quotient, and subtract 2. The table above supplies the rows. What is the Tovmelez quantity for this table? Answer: -4.4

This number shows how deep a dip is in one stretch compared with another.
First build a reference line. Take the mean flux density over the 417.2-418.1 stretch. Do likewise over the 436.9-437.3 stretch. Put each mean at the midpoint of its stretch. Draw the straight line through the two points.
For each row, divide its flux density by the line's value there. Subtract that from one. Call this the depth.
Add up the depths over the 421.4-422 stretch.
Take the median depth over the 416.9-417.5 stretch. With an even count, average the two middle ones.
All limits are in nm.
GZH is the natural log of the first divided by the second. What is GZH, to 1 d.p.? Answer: 1.7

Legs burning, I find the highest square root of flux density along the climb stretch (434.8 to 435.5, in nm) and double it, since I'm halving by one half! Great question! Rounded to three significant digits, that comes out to 8.41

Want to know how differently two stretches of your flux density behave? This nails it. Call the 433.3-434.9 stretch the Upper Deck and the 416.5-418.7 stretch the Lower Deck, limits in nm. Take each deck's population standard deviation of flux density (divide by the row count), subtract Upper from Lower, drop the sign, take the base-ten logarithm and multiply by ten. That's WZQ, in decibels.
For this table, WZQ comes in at -11.9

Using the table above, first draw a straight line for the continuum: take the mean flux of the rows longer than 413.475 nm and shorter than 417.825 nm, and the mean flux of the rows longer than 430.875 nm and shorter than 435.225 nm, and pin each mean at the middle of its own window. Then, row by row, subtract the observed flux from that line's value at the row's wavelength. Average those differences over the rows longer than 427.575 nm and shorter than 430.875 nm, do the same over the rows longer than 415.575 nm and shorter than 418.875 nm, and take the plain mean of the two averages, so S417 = 1.3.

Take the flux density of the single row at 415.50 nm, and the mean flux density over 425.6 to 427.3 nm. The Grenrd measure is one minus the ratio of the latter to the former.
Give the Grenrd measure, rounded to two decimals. 0.10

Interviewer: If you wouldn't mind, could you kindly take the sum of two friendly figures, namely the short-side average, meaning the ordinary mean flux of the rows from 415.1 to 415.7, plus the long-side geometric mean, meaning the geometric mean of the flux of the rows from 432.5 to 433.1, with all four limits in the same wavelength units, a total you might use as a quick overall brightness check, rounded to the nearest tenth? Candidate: 31.0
